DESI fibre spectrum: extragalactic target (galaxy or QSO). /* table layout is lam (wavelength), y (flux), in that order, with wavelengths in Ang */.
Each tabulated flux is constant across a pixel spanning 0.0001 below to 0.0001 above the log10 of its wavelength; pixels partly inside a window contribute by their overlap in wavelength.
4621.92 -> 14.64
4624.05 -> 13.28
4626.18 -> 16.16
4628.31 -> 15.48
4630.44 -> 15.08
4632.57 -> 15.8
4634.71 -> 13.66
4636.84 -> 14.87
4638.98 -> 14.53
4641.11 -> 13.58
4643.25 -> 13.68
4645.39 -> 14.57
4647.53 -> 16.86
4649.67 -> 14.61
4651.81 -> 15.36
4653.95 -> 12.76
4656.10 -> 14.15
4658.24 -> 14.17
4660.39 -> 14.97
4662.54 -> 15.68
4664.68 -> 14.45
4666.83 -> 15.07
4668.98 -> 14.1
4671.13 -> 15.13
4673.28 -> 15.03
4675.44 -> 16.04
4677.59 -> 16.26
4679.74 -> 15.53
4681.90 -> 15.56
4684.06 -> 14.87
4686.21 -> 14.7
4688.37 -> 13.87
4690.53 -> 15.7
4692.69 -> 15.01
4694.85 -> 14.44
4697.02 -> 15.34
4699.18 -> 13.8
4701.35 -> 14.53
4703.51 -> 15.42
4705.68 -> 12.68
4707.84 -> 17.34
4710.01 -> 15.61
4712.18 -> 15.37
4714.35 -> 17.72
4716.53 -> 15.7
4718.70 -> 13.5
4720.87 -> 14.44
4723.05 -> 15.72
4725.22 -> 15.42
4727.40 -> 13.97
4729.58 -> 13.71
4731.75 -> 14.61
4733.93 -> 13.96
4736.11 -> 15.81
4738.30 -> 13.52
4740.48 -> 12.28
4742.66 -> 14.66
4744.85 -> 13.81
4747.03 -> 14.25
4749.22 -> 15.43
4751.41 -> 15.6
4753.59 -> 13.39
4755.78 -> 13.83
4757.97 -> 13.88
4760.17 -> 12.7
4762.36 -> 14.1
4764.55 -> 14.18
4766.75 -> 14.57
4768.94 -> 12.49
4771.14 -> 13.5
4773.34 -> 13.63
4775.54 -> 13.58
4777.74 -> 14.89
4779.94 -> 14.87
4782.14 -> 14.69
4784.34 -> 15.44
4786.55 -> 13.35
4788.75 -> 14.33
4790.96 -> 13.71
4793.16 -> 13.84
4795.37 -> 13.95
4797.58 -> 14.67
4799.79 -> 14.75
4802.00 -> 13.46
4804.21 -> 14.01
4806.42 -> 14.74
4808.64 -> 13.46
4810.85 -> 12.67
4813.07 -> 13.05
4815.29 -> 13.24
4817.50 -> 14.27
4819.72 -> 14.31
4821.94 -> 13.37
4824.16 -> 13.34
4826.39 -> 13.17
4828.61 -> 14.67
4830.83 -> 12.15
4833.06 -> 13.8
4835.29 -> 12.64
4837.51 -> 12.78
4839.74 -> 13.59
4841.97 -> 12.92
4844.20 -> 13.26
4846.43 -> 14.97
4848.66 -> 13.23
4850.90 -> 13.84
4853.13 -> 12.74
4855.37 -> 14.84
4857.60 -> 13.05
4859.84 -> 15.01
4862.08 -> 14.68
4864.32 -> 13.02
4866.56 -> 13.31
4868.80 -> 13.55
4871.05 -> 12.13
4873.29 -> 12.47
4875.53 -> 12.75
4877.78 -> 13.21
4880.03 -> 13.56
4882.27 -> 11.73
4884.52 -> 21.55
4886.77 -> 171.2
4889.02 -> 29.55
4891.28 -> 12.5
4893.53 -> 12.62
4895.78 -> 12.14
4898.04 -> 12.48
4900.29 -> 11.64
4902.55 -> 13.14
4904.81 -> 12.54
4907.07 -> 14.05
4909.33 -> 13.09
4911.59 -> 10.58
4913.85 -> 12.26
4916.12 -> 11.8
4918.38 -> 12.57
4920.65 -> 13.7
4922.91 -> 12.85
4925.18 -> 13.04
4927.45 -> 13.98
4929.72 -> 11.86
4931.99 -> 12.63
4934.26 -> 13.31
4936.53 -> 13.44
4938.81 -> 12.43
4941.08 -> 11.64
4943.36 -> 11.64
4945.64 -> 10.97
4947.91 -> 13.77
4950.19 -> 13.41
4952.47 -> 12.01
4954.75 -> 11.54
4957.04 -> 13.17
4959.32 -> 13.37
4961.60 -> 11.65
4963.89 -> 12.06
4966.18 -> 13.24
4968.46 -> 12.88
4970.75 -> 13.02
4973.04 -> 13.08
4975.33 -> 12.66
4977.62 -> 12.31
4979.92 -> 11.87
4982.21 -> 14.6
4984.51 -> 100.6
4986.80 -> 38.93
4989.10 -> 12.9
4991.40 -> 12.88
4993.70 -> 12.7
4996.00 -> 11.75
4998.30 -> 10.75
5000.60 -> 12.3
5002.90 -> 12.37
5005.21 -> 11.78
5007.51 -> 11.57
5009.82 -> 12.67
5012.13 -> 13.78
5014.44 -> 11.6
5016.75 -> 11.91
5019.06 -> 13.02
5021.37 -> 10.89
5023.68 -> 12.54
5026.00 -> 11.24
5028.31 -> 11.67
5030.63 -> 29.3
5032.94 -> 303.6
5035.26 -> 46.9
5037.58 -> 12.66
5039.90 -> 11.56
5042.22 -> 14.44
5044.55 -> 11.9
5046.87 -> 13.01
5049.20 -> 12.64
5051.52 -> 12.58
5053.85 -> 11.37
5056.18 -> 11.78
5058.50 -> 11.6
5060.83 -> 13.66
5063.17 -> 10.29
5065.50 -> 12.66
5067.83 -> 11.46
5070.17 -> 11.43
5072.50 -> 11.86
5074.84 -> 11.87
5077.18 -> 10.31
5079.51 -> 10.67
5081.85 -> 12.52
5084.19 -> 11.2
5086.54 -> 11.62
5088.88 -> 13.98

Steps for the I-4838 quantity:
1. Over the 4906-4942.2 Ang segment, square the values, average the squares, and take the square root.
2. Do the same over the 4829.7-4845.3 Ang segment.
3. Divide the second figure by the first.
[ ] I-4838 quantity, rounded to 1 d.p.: 1.0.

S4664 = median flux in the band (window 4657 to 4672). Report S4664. 15.0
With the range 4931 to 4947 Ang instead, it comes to 12.4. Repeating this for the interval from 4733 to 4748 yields 14.0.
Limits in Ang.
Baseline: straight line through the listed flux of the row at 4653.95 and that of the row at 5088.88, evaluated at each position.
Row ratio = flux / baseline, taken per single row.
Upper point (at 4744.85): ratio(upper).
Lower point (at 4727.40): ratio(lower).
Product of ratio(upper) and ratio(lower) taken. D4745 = 1.14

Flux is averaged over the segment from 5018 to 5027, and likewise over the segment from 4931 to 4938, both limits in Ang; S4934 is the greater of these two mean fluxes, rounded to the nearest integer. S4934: 13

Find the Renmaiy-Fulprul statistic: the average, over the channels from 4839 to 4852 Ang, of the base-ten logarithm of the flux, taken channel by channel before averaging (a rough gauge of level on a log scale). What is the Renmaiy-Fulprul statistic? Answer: 1.13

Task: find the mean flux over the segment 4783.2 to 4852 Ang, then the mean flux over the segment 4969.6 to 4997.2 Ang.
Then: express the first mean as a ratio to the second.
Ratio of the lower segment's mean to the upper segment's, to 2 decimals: 0.62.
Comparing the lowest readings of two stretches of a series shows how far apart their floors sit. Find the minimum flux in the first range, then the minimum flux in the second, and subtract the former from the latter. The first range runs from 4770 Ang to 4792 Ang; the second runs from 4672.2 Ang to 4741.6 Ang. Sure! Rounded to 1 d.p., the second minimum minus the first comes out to -1.1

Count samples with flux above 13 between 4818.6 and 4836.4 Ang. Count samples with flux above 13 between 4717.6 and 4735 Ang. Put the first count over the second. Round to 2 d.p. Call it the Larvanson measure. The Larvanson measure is 0.75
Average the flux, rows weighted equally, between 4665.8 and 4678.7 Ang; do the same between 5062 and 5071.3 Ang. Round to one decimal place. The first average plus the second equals 26.7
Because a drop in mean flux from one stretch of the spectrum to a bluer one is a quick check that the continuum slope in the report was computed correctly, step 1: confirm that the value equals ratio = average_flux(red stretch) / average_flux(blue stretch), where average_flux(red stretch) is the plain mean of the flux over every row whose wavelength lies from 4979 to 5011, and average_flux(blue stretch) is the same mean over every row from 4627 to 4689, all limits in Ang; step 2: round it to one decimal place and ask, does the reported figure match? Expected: 1.4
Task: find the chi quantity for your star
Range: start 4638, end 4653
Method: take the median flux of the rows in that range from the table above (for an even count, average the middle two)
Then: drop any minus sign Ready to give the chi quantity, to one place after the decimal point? 14.6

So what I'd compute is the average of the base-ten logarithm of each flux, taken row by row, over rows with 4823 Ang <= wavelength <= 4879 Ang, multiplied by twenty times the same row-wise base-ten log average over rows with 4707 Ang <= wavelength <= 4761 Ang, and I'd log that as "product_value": 26.2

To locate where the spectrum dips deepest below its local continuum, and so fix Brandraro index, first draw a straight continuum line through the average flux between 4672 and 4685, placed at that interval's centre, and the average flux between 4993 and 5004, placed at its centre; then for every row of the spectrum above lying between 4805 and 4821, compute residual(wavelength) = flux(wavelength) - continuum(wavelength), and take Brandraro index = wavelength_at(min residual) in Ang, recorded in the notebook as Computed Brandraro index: 4810.85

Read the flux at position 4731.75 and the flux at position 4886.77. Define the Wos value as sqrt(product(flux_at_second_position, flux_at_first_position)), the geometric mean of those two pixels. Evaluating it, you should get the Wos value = 50.0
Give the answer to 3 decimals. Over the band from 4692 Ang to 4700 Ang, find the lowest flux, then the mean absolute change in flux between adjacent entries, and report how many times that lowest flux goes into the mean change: 0.073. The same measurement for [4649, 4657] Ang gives 0.124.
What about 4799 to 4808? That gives 0.064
